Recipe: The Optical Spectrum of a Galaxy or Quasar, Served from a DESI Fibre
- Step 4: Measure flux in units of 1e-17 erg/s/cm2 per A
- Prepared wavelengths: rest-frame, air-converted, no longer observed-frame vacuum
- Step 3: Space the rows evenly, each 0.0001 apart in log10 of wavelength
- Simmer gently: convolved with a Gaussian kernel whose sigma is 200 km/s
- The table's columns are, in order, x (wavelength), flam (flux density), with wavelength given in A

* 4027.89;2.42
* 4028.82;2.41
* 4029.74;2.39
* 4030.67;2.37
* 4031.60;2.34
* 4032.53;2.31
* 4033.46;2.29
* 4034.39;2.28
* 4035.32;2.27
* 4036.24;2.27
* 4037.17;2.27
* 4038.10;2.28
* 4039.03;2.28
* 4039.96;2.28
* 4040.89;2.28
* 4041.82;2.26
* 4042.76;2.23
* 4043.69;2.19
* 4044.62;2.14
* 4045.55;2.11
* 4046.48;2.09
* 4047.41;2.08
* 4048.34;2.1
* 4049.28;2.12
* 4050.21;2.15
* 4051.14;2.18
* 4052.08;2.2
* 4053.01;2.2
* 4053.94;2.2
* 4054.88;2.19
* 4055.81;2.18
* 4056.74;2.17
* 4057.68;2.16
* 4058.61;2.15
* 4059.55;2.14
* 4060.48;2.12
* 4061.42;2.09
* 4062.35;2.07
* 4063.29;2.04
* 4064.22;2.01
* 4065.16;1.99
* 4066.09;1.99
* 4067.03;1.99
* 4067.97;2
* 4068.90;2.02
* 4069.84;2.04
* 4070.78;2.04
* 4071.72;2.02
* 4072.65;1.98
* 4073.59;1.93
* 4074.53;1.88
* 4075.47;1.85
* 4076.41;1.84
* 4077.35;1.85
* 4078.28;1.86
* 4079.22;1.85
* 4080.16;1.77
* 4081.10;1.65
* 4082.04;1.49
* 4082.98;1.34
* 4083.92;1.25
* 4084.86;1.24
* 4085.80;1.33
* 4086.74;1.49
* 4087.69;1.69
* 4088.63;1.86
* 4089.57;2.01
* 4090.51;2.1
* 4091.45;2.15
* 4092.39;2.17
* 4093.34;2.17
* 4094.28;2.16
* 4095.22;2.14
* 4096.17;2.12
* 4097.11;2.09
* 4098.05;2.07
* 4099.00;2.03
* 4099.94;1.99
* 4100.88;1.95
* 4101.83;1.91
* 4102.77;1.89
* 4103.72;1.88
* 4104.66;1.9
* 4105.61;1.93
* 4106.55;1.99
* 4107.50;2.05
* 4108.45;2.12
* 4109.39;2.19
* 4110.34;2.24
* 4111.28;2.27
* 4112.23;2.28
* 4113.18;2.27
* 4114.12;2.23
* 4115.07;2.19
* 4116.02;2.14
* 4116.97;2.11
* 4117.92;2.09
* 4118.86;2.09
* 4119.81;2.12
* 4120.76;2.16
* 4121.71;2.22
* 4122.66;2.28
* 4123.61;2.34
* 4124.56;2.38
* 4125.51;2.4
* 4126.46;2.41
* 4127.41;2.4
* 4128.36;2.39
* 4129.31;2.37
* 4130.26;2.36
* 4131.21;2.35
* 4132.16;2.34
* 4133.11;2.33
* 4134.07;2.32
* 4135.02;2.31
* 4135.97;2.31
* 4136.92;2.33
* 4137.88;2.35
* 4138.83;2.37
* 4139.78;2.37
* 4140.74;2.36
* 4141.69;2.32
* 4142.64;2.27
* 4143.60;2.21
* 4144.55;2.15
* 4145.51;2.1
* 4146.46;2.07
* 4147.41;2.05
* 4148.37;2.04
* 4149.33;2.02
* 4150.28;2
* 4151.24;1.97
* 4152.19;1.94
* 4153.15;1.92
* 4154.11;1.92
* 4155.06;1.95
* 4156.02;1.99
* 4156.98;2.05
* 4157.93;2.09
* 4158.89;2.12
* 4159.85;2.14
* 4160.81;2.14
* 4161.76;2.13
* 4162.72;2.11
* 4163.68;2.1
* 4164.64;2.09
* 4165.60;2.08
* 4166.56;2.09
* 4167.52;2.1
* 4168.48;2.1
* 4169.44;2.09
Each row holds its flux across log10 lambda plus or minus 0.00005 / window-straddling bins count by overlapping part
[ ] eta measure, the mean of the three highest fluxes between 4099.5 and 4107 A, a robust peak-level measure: 2.0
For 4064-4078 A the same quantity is 2.0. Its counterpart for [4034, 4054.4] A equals 2.3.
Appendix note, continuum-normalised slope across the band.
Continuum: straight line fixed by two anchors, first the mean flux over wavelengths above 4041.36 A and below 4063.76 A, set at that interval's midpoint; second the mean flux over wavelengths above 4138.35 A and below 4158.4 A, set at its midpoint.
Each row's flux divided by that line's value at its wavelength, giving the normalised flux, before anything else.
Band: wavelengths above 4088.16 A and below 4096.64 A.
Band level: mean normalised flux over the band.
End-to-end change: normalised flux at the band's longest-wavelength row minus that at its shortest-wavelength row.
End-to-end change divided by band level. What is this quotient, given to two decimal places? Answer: 0.13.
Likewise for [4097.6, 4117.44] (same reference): 0.02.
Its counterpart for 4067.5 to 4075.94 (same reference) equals -0.07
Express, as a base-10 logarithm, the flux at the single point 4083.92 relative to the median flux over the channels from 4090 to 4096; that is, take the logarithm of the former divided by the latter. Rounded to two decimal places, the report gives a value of -0.24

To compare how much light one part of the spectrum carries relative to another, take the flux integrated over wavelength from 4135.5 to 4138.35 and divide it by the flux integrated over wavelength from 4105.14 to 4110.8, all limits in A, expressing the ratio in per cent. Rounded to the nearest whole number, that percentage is 56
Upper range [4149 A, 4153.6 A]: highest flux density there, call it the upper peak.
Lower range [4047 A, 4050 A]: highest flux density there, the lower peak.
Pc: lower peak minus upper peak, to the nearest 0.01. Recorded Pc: 0.10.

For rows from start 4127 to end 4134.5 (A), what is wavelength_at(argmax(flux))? 4127.41 A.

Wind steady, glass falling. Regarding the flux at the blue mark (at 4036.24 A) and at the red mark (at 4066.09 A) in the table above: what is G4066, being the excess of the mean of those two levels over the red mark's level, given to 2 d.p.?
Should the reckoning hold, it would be 0.14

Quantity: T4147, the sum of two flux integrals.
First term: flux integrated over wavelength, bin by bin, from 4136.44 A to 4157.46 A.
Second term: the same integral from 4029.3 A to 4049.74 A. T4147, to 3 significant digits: 90.4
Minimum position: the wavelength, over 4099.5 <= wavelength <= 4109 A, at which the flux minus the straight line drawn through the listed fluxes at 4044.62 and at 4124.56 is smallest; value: 4103.72 A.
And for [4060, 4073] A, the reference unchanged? 4072.65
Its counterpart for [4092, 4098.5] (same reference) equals 4098.05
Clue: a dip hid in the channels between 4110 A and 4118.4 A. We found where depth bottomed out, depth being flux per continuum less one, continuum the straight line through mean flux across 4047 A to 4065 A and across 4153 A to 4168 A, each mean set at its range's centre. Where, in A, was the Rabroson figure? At 4117.92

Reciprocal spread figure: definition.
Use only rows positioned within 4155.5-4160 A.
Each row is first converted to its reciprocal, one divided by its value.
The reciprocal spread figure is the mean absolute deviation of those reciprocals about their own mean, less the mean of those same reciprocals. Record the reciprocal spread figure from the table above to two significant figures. -0.47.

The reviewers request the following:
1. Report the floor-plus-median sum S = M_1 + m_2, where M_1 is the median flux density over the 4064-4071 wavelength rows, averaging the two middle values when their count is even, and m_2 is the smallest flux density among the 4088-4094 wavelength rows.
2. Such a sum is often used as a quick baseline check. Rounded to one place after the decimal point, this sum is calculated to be 3.9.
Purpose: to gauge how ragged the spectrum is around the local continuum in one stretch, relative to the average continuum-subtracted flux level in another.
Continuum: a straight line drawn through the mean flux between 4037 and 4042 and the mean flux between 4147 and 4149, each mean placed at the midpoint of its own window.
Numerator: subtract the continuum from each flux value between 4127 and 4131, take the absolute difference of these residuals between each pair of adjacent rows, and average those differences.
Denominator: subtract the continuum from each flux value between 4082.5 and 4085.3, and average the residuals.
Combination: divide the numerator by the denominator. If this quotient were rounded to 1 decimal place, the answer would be 0.0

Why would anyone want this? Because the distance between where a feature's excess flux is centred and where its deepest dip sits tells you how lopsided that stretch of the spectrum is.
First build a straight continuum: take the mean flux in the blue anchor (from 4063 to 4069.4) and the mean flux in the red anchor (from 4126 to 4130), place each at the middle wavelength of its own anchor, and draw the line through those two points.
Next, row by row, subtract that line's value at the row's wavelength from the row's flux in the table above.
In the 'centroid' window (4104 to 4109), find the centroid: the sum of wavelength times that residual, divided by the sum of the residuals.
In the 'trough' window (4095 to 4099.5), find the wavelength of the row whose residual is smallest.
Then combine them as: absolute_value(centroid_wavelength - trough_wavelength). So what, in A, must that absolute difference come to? 7.2 A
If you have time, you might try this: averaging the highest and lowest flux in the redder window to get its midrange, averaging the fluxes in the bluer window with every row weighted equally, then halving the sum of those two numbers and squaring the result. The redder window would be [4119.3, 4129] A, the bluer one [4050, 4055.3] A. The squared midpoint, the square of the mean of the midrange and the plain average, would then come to 4.95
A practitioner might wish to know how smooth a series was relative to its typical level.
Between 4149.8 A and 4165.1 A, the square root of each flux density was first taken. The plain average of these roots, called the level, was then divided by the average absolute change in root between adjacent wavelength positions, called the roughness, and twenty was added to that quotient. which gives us 194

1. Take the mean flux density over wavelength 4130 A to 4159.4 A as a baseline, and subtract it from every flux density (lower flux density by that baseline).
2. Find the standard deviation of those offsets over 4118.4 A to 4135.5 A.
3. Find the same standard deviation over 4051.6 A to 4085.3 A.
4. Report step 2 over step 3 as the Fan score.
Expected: 0.4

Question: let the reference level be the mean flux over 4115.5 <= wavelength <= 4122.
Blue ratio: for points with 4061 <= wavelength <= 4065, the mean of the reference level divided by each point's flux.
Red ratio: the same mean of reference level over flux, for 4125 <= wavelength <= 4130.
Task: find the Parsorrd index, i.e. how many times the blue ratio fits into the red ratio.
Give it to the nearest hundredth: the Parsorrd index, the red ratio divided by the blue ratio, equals 0.86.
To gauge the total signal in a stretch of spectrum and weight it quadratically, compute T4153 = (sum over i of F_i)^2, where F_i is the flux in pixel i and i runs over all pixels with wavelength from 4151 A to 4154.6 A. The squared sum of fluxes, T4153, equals 60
